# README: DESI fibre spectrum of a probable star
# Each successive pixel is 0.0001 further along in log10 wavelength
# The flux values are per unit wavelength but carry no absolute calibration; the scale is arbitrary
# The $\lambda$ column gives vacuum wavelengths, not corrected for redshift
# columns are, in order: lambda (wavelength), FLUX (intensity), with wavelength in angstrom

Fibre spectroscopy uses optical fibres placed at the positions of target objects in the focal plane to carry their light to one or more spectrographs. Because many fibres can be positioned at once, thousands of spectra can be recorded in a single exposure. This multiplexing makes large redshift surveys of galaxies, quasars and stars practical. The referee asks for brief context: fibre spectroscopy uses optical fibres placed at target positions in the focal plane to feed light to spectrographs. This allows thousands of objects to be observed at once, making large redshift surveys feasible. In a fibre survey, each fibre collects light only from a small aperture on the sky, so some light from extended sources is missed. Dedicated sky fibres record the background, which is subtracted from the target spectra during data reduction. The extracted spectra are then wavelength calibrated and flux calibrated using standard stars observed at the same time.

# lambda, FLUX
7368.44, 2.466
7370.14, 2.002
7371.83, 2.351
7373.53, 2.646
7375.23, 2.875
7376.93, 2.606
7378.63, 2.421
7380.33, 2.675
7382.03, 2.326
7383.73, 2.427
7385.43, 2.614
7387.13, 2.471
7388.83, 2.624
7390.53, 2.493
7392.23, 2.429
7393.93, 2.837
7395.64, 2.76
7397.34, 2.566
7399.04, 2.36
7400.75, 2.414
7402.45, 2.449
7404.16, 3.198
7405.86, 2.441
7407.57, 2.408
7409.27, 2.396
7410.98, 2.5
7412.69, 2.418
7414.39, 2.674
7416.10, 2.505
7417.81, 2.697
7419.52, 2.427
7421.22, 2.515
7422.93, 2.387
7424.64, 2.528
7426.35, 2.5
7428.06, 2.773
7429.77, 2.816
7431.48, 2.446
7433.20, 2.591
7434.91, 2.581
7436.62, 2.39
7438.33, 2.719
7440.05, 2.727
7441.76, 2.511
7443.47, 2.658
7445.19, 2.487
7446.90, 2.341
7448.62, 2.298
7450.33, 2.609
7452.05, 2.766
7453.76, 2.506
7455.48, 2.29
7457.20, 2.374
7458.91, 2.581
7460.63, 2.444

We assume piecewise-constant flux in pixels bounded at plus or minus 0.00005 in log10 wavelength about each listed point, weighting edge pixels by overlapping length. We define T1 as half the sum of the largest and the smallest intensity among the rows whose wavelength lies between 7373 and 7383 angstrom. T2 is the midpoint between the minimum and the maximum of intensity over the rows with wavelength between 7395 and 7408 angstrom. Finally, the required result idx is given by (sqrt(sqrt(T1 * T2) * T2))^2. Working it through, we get 7.5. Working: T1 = 2.60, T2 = 2.78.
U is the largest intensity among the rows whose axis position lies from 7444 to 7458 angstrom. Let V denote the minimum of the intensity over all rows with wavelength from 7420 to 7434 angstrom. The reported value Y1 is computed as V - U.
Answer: -0.38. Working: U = 2.766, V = 2.387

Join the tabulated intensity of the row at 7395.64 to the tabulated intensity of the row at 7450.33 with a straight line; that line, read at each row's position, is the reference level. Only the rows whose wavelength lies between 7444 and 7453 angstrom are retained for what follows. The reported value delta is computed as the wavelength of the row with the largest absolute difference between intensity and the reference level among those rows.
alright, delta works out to 7448.62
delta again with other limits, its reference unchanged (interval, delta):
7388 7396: 7392.23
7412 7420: 7412.69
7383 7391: 7383.73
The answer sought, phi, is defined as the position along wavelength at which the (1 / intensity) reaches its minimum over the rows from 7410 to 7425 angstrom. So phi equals 7417.81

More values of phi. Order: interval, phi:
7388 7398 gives 7393.93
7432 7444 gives 7440.05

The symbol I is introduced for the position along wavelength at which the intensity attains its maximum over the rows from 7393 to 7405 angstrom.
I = 7404.16 angstrom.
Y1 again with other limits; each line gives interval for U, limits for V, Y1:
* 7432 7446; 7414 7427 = -0.34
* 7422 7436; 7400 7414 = -0.42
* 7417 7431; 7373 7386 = -0.49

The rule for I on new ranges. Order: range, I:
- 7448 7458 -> 7452.05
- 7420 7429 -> 7428.06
